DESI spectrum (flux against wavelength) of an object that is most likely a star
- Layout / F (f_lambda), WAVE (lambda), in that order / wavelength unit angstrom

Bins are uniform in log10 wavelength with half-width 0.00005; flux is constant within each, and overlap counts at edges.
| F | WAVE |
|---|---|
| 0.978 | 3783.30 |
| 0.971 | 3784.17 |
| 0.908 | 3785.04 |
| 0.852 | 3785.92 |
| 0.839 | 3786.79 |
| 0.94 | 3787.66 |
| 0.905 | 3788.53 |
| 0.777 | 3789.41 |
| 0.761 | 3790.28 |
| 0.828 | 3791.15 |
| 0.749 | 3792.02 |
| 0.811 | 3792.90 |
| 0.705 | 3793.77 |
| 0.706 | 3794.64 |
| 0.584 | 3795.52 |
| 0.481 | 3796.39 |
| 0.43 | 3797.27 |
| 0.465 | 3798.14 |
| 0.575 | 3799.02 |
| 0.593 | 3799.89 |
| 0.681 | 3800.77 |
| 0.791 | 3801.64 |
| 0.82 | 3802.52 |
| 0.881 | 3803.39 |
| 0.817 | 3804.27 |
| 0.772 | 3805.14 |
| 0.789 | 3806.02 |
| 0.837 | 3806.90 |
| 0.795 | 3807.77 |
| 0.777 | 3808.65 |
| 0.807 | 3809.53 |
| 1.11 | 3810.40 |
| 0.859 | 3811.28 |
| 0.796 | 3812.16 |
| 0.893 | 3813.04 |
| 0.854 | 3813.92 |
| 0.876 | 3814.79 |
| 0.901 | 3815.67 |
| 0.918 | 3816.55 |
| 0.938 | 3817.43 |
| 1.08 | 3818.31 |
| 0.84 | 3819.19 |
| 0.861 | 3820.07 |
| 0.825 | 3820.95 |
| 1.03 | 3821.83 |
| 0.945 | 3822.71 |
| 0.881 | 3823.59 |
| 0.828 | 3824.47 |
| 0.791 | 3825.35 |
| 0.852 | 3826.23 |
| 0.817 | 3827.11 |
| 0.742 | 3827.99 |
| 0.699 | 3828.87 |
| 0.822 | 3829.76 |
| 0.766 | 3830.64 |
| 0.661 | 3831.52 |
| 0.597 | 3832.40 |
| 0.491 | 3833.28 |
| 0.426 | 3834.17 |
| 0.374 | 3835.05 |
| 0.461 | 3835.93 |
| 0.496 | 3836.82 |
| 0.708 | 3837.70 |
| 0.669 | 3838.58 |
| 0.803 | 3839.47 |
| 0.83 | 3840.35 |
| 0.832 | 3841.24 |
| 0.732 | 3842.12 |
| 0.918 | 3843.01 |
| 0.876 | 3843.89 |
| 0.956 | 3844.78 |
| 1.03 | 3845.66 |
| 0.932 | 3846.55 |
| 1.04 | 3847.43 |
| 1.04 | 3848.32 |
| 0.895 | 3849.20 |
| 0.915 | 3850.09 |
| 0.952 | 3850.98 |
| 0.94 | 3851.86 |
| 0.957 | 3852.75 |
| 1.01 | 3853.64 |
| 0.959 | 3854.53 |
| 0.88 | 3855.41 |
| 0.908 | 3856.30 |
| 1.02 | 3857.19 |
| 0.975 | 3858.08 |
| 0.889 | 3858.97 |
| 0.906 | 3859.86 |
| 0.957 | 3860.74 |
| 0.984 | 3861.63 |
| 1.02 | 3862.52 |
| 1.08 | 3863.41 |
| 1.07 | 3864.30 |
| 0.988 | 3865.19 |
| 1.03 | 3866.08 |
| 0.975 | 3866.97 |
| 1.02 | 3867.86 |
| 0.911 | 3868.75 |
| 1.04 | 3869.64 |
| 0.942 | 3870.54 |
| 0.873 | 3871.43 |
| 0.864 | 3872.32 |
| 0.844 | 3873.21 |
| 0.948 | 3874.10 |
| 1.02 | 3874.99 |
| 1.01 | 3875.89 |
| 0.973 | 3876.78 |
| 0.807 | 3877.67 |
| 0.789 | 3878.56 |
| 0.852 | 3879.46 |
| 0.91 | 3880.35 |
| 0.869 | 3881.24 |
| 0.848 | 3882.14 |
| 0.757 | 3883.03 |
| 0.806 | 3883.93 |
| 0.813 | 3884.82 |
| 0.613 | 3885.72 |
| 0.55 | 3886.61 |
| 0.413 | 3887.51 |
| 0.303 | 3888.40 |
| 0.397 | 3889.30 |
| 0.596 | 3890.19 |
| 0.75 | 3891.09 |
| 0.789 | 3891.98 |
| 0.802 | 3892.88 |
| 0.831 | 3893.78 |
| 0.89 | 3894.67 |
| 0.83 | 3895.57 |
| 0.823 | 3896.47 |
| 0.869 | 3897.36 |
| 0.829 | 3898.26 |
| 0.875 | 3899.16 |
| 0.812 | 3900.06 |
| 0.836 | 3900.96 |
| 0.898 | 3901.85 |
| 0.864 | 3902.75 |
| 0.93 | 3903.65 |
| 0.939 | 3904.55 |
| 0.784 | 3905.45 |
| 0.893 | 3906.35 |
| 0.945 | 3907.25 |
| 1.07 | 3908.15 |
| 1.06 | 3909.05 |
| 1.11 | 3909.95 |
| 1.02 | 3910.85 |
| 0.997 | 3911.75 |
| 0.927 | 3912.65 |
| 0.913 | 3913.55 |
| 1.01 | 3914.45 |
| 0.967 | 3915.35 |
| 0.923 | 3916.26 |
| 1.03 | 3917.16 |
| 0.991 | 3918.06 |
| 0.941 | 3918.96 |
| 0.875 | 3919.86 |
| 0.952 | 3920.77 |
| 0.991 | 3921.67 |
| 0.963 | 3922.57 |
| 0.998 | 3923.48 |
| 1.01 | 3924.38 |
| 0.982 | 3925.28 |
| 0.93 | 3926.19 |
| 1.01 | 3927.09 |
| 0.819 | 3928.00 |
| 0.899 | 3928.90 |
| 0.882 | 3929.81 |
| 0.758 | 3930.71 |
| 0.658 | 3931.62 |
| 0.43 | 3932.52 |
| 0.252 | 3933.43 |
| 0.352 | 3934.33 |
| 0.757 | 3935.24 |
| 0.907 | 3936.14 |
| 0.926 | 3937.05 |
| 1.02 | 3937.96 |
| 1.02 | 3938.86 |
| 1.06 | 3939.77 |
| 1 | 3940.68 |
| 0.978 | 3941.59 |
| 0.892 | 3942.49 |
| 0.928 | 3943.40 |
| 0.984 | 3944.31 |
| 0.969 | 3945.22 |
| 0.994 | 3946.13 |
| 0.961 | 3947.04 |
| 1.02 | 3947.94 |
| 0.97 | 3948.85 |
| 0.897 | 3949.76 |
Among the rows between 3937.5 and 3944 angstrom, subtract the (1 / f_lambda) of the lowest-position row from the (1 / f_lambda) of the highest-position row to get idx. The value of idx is 0.10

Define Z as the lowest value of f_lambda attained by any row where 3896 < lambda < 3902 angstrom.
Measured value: 0.812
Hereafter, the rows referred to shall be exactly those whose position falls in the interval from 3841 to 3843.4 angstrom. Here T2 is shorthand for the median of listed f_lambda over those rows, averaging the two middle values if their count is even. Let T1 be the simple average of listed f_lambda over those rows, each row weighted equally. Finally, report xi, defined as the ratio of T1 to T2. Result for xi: 0.99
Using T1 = 0.83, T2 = 0.83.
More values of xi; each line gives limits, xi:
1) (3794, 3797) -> 1.01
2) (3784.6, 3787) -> 1.02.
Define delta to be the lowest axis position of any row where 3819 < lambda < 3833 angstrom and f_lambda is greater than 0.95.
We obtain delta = 3821.83 angstrom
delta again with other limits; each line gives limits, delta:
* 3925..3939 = 3925.28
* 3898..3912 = 3908.15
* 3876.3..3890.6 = 3876.78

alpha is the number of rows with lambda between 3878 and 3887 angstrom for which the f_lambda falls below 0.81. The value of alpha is 5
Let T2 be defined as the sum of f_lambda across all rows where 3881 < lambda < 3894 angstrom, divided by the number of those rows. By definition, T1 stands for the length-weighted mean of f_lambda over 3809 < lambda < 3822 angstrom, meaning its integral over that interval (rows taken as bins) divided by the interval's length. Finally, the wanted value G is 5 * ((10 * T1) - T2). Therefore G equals 42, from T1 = 0.90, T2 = 0.676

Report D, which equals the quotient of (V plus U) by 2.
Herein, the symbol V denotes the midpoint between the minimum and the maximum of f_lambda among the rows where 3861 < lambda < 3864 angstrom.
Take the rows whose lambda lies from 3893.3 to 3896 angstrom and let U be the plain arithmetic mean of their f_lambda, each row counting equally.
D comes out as 0.941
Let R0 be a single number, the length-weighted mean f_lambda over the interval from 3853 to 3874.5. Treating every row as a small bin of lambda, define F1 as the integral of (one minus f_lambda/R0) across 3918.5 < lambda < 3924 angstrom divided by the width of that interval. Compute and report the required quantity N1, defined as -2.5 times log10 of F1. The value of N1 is 5.2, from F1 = 0.01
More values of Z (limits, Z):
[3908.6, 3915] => 0.913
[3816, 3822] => 0.825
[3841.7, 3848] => 0.732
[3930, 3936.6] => 0.252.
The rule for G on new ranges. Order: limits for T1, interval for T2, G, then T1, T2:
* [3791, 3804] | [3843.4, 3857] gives 29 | 0.67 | 0.953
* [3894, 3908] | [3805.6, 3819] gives 39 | 0.87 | 0.882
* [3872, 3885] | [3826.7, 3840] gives 41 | 0.88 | 0.635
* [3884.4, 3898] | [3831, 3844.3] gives 31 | 0.69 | 0.658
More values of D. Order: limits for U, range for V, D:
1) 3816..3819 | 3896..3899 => 0.912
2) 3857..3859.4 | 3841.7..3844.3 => 0.893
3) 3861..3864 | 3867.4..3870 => 1.002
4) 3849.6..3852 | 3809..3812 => 0.947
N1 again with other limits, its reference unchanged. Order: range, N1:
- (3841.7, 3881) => 4.4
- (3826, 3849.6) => 1.7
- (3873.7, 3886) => 2.4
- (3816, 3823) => 3.7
